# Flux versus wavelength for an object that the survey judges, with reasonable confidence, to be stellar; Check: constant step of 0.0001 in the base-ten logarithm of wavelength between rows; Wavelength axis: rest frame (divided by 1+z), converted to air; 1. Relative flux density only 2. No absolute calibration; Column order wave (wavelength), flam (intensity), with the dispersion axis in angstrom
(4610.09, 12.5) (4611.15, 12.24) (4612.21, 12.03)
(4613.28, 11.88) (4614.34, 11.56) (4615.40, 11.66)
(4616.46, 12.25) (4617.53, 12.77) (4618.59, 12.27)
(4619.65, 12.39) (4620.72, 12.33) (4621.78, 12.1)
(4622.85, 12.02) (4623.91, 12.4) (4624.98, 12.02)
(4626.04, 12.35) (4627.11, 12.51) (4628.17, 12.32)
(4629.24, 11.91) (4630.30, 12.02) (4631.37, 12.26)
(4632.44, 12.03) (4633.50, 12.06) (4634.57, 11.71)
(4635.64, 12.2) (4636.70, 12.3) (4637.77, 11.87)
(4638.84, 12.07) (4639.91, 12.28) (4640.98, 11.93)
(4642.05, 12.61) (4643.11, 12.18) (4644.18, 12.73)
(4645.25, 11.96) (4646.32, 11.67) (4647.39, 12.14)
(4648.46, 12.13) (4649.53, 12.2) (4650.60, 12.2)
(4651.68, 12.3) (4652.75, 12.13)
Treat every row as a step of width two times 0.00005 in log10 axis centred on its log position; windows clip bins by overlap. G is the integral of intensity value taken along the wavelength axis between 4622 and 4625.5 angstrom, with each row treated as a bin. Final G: 42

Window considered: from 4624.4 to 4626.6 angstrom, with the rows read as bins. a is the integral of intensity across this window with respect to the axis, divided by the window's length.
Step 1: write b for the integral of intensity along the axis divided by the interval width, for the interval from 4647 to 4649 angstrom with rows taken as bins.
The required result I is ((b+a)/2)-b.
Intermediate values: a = 12.2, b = 12.1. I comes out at 0.01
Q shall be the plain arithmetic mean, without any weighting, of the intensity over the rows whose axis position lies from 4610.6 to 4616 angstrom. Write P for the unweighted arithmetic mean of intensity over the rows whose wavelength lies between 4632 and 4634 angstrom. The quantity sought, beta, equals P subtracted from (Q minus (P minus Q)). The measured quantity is -0.34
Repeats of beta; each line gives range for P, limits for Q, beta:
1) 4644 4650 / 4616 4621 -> 0.53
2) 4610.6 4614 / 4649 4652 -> 0.37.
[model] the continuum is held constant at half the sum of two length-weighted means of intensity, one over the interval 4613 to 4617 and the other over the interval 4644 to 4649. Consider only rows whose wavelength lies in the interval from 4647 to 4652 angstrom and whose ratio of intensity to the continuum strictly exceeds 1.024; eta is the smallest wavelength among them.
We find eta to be 4651.68 angstrom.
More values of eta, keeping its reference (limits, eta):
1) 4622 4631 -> 4623.91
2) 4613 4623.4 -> 4616.46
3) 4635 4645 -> 4636.70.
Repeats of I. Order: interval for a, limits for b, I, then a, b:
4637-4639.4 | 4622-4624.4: -0.11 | 12.0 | 12.2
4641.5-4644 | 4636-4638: 0.16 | 12.5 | 12.2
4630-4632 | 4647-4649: -0.02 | 12.1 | 12.1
